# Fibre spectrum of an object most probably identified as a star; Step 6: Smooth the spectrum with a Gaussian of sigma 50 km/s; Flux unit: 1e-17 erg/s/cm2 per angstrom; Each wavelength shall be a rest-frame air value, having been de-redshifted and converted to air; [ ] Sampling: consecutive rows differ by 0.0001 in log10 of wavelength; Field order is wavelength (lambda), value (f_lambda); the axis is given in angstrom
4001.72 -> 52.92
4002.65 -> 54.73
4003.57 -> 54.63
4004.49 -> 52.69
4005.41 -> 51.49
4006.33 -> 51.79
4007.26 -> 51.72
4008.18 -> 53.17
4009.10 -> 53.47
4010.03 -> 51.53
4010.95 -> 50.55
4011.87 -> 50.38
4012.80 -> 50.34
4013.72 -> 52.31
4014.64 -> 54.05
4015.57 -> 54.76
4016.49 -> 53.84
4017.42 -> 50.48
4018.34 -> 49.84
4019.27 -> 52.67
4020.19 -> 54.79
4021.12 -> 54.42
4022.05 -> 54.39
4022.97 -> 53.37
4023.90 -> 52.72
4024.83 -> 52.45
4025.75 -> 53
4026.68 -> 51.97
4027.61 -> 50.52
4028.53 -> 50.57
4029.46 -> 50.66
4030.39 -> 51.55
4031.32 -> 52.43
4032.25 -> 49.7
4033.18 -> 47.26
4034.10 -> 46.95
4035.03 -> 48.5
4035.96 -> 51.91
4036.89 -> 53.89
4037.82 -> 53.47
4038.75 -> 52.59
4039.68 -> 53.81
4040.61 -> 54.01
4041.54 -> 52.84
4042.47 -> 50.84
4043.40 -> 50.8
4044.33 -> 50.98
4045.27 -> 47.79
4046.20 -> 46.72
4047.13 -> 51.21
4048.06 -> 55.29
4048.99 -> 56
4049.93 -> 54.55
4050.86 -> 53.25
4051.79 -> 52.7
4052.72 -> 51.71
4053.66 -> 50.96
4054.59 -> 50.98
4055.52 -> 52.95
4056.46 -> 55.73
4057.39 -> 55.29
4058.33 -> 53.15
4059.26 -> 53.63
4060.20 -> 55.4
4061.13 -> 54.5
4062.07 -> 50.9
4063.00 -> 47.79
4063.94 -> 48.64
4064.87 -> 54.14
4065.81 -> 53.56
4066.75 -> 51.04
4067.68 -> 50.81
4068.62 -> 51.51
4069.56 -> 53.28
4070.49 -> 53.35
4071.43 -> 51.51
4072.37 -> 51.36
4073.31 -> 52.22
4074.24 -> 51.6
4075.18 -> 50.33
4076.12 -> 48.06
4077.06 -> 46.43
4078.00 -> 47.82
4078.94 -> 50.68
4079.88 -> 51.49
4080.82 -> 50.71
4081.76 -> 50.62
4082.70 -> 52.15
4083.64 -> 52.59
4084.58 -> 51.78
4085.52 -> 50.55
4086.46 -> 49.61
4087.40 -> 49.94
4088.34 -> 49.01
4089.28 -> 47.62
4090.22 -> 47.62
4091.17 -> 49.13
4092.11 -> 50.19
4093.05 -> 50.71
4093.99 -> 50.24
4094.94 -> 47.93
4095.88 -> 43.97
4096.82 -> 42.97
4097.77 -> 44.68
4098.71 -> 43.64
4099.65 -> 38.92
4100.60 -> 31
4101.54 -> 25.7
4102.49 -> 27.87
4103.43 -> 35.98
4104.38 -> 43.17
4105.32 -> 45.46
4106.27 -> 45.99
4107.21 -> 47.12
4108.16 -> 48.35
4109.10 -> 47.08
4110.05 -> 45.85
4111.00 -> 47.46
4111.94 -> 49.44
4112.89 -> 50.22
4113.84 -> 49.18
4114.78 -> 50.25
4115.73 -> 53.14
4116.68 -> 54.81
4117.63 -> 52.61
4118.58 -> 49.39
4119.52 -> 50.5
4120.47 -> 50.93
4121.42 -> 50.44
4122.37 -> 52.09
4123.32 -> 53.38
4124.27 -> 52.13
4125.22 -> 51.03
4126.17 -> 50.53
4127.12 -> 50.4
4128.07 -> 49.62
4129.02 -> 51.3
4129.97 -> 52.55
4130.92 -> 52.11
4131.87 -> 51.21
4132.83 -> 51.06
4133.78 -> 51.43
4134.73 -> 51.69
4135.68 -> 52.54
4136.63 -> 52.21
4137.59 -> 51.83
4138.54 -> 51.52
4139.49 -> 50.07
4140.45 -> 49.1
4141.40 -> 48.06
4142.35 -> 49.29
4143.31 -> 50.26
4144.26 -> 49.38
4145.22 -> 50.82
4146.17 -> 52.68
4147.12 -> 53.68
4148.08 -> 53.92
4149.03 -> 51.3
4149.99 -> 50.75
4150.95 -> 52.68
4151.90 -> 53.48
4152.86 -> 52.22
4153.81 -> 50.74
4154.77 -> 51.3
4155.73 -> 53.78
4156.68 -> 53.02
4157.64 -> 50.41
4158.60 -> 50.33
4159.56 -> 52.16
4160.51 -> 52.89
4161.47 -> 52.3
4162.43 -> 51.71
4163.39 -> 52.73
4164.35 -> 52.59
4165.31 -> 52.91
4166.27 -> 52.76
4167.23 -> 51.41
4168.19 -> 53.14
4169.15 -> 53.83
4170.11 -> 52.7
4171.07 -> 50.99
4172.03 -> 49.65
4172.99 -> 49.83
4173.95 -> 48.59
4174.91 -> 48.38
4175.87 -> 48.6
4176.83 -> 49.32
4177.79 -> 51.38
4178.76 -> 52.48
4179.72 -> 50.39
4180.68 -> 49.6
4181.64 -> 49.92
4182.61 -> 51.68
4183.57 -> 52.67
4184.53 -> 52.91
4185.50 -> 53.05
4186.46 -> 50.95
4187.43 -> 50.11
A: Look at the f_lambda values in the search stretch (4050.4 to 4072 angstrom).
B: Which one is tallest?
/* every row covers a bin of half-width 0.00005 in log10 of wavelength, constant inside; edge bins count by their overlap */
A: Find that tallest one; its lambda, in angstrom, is 4056.46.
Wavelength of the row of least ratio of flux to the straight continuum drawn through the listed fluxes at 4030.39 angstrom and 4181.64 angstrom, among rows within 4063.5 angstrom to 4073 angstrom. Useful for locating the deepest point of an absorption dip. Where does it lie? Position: 4063.94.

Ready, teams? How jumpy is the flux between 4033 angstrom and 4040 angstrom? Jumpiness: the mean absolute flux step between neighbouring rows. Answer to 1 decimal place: 1.4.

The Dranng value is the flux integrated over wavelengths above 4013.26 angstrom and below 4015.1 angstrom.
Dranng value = 98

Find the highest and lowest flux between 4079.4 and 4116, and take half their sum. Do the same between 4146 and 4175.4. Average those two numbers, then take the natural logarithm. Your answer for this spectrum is 3.81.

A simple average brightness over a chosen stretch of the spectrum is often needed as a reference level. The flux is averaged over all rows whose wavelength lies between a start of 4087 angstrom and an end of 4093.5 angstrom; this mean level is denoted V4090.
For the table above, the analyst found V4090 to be 49.2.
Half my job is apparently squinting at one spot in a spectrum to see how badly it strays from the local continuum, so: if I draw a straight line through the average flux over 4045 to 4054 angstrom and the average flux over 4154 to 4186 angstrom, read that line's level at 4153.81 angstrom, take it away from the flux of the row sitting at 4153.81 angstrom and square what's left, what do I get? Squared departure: 0.7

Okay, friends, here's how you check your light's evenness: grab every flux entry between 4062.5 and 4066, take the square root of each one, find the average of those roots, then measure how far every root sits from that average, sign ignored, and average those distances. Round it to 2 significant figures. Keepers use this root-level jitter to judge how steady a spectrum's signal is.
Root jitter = 0.20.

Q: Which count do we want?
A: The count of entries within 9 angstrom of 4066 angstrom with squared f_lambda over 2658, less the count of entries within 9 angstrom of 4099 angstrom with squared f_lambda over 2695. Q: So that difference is 11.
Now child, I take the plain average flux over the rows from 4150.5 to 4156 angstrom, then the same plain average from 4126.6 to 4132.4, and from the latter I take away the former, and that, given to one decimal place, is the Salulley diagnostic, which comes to -1.2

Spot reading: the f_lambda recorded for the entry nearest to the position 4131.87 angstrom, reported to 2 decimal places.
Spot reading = 51.21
